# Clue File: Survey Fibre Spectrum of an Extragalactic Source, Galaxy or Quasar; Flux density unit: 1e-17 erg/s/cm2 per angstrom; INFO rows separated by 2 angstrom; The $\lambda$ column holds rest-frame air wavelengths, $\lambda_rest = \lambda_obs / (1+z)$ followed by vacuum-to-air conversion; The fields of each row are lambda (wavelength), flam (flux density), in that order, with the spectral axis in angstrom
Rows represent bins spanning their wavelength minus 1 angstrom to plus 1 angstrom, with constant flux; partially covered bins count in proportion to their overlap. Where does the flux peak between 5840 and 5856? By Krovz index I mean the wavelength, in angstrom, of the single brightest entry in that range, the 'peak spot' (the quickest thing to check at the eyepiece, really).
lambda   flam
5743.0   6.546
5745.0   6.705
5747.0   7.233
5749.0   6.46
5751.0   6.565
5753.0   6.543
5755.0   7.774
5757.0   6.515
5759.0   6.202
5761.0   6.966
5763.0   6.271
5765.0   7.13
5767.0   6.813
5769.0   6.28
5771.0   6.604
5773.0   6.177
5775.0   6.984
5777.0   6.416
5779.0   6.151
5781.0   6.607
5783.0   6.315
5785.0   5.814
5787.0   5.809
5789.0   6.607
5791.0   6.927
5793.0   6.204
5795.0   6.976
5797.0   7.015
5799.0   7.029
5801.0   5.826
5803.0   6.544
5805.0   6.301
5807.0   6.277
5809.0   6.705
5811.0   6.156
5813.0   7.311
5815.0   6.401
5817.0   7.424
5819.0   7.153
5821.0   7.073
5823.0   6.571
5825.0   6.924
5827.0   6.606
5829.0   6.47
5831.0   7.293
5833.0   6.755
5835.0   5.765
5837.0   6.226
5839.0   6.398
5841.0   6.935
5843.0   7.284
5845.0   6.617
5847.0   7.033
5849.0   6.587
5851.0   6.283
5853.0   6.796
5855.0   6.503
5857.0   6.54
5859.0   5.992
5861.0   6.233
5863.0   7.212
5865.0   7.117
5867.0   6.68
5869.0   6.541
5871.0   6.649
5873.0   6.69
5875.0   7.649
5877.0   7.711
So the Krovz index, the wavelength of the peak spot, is 5843.0 angstrom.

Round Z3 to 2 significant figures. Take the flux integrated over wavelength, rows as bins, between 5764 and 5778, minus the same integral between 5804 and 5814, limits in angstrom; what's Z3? 27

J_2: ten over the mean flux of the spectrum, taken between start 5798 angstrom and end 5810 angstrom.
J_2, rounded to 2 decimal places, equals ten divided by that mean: 1.55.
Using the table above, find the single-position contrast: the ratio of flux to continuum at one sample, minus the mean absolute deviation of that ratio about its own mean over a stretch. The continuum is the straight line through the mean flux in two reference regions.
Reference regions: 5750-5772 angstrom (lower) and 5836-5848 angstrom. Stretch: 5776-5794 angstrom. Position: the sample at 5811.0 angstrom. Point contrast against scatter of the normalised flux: 0.87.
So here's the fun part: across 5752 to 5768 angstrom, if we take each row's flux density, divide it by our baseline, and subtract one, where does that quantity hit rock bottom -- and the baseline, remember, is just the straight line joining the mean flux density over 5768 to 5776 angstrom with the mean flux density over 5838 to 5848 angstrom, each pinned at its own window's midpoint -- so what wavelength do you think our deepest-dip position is 5759.0 angstrom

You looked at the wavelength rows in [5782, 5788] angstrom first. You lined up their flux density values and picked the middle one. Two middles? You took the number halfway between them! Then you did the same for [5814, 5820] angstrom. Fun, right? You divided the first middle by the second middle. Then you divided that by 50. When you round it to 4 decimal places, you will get 0.0163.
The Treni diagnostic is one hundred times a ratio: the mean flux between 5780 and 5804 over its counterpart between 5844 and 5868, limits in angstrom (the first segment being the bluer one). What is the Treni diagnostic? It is 98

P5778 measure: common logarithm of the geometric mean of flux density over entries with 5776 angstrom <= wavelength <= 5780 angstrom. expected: 0.798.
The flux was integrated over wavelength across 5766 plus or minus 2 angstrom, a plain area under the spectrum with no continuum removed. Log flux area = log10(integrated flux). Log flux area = 1.45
